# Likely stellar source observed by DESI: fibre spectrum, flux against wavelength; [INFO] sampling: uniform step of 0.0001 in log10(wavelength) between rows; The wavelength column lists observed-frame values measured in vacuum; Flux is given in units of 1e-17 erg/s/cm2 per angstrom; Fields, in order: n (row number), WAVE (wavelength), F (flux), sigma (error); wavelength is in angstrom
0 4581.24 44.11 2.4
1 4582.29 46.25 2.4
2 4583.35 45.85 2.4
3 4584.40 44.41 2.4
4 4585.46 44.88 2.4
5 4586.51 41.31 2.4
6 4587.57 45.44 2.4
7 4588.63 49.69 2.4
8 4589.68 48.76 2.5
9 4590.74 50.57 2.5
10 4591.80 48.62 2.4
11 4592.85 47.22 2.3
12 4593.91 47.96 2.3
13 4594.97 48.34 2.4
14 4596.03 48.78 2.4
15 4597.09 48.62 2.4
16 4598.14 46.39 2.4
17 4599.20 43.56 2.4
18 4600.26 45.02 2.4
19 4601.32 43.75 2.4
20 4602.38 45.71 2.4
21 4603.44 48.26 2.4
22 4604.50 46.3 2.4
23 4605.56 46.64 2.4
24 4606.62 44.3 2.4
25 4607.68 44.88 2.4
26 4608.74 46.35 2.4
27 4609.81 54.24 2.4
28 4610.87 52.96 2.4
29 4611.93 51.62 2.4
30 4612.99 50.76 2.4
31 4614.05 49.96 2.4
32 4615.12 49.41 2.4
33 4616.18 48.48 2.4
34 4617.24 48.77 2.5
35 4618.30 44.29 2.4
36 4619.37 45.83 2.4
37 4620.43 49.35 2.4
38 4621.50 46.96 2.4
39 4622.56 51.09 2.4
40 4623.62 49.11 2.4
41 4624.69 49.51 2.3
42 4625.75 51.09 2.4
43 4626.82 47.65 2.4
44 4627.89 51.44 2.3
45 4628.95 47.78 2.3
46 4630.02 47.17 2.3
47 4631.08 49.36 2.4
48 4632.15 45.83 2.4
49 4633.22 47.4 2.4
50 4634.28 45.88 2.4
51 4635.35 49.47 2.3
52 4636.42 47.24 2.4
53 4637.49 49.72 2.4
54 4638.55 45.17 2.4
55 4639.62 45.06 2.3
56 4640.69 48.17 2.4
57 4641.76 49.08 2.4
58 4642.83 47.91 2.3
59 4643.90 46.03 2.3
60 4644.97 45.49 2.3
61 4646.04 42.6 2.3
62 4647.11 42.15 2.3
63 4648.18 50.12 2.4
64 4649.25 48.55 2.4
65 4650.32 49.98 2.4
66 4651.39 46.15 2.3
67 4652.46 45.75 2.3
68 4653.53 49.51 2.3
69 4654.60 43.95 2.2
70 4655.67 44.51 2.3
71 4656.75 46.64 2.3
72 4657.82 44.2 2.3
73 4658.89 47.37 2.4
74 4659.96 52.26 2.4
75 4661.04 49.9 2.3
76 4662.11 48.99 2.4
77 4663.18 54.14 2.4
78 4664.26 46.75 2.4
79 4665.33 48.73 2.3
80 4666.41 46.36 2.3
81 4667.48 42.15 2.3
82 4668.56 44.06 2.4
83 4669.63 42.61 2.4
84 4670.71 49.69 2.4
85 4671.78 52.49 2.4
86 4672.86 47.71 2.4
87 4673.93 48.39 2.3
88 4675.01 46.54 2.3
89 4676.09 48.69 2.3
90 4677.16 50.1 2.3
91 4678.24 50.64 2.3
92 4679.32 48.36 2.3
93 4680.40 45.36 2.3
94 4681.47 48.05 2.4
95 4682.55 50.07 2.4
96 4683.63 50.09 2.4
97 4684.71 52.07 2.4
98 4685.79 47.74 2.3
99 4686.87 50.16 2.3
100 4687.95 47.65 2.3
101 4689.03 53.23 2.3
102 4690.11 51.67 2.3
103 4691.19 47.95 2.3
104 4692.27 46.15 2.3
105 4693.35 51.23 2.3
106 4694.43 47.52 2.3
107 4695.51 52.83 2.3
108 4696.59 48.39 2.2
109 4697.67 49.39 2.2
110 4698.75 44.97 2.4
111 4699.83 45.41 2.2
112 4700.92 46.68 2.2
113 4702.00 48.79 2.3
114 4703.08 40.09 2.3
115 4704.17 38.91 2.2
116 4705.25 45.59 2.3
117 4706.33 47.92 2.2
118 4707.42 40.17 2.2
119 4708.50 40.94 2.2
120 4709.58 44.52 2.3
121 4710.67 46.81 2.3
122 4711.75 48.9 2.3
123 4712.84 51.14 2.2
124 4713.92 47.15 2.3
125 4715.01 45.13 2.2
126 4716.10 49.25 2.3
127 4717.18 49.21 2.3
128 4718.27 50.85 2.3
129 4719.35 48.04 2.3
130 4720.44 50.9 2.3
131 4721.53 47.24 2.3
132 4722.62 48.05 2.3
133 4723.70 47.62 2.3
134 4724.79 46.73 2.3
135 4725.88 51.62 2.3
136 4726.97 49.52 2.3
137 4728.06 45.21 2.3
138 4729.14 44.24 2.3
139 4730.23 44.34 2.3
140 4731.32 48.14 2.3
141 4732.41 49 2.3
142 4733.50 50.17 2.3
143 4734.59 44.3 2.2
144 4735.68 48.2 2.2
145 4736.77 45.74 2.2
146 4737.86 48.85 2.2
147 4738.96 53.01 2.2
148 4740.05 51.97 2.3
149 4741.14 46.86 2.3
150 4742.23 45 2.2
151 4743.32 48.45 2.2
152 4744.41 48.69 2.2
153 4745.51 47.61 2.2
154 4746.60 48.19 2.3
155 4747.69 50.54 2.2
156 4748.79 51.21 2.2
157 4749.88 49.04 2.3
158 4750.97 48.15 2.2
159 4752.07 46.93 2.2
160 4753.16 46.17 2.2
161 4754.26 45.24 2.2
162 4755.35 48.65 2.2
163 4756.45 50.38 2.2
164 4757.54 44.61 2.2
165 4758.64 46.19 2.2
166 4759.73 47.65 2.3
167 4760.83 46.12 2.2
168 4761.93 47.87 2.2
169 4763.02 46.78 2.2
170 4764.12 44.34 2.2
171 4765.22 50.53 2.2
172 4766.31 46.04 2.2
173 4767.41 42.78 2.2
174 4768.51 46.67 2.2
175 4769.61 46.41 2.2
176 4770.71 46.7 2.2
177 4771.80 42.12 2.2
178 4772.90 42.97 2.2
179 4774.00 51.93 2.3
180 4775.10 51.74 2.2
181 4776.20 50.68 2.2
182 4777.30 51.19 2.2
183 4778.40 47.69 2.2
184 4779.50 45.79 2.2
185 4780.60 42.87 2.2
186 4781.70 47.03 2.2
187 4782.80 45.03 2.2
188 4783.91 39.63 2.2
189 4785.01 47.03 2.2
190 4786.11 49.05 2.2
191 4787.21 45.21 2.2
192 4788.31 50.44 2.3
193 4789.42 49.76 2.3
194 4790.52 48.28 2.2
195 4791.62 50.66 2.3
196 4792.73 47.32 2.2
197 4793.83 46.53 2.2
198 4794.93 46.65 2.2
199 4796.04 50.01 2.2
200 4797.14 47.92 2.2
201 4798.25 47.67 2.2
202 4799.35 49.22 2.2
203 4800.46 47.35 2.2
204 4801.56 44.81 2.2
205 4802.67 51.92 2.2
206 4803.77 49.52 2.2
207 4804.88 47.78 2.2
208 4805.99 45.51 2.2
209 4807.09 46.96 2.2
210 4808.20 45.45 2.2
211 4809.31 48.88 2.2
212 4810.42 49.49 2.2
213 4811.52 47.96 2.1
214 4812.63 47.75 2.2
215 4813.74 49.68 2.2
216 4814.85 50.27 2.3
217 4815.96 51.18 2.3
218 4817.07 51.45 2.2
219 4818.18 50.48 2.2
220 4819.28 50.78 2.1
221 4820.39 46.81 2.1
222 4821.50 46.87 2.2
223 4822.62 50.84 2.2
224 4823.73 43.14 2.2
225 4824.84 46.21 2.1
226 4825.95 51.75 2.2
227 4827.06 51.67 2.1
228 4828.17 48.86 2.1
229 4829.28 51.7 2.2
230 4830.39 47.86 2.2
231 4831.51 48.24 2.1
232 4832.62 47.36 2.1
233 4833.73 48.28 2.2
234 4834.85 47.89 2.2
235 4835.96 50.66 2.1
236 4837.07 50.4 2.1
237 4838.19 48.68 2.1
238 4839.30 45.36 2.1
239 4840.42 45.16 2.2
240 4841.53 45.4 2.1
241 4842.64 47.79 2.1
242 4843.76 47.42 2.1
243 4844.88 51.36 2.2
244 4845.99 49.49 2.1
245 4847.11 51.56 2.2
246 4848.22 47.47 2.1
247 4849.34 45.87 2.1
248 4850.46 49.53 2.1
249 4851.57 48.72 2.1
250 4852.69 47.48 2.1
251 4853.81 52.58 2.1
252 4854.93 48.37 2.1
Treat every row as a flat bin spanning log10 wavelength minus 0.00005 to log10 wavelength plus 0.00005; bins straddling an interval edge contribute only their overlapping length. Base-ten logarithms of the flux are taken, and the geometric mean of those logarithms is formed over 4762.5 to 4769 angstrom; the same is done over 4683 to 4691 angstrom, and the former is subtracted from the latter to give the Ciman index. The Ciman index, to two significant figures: 0.038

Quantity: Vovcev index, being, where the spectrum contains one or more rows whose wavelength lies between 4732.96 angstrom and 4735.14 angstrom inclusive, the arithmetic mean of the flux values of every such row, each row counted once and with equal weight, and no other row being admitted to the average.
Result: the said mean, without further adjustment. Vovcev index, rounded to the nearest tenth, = 47.2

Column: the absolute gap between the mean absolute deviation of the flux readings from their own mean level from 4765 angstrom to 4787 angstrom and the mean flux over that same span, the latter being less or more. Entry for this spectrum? 44.0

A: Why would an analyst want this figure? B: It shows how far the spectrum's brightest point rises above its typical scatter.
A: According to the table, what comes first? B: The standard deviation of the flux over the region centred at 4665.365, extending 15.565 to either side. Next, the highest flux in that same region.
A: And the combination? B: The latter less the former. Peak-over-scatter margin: 51.2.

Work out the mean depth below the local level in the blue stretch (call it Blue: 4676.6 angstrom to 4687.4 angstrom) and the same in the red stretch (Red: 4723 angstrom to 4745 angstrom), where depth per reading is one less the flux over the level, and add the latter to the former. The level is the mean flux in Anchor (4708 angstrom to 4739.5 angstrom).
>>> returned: -0.034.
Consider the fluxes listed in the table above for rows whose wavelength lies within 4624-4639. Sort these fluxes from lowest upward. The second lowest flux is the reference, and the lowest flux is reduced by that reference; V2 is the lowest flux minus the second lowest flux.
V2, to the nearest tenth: -0.7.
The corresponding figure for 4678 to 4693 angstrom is -0.8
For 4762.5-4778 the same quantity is -0.7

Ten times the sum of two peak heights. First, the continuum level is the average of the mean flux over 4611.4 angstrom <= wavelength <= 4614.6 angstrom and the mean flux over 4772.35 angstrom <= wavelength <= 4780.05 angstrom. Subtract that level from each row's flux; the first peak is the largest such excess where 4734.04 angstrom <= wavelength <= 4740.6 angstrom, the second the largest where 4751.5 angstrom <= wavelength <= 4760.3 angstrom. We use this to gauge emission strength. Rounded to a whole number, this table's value 38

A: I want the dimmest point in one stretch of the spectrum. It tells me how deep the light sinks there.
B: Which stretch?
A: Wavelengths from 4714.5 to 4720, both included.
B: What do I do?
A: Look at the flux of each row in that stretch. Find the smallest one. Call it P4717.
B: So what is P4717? 45.13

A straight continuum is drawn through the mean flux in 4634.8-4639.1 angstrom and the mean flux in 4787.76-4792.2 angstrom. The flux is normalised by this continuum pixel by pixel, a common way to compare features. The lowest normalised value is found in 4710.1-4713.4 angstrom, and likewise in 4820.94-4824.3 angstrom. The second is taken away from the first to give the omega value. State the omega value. 0.10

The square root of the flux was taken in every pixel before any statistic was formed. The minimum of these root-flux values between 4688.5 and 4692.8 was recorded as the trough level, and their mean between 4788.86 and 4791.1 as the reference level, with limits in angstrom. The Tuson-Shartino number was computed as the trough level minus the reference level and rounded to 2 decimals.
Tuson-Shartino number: -0.21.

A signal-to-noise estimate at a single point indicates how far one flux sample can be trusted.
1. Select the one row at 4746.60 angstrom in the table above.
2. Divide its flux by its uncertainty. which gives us 21.0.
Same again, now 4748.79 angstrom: 23.3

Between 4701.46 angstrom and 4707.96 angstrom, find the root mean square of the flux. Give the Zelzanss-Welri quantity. 44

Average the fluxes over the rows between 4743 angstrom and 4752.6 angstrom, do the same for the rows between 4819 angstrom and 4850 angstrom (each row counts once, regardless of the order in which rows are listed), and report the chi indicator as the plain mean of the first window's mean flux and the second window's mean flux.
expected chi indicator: 48.6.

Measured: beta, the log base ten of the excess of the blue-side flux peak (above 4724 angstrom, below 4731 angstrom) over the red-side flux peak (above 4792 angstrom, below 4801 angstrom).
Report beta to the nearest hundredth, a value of 0.21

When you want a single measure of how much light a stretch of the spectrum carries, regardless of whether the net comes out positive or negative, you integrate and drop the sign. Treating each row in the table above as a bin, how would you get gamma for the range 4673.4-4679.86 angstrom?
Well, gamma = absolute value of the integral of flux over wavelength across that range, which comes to 315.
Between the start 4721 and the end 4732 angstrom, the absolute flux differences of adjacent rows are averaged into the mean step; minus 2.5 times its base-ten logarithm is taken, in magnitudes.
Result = -0.77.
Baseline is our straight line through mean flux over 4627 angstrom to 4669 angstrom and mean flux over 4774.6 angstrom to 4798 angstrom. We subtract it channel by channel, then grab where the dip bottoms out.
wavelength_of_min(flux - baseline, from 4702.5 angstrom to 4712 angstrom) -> 4704.17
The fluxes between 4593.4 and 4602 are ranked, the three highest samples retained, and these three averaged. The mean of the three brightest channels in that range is 48.6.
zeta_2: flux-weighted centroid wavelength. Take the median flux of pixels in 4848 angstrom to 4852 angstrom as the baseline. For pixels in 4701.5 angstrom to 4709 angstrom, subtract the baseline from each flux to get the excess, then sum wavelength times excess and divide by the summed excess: 4705.7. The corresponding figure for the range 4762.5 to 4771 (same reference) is 4767.1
